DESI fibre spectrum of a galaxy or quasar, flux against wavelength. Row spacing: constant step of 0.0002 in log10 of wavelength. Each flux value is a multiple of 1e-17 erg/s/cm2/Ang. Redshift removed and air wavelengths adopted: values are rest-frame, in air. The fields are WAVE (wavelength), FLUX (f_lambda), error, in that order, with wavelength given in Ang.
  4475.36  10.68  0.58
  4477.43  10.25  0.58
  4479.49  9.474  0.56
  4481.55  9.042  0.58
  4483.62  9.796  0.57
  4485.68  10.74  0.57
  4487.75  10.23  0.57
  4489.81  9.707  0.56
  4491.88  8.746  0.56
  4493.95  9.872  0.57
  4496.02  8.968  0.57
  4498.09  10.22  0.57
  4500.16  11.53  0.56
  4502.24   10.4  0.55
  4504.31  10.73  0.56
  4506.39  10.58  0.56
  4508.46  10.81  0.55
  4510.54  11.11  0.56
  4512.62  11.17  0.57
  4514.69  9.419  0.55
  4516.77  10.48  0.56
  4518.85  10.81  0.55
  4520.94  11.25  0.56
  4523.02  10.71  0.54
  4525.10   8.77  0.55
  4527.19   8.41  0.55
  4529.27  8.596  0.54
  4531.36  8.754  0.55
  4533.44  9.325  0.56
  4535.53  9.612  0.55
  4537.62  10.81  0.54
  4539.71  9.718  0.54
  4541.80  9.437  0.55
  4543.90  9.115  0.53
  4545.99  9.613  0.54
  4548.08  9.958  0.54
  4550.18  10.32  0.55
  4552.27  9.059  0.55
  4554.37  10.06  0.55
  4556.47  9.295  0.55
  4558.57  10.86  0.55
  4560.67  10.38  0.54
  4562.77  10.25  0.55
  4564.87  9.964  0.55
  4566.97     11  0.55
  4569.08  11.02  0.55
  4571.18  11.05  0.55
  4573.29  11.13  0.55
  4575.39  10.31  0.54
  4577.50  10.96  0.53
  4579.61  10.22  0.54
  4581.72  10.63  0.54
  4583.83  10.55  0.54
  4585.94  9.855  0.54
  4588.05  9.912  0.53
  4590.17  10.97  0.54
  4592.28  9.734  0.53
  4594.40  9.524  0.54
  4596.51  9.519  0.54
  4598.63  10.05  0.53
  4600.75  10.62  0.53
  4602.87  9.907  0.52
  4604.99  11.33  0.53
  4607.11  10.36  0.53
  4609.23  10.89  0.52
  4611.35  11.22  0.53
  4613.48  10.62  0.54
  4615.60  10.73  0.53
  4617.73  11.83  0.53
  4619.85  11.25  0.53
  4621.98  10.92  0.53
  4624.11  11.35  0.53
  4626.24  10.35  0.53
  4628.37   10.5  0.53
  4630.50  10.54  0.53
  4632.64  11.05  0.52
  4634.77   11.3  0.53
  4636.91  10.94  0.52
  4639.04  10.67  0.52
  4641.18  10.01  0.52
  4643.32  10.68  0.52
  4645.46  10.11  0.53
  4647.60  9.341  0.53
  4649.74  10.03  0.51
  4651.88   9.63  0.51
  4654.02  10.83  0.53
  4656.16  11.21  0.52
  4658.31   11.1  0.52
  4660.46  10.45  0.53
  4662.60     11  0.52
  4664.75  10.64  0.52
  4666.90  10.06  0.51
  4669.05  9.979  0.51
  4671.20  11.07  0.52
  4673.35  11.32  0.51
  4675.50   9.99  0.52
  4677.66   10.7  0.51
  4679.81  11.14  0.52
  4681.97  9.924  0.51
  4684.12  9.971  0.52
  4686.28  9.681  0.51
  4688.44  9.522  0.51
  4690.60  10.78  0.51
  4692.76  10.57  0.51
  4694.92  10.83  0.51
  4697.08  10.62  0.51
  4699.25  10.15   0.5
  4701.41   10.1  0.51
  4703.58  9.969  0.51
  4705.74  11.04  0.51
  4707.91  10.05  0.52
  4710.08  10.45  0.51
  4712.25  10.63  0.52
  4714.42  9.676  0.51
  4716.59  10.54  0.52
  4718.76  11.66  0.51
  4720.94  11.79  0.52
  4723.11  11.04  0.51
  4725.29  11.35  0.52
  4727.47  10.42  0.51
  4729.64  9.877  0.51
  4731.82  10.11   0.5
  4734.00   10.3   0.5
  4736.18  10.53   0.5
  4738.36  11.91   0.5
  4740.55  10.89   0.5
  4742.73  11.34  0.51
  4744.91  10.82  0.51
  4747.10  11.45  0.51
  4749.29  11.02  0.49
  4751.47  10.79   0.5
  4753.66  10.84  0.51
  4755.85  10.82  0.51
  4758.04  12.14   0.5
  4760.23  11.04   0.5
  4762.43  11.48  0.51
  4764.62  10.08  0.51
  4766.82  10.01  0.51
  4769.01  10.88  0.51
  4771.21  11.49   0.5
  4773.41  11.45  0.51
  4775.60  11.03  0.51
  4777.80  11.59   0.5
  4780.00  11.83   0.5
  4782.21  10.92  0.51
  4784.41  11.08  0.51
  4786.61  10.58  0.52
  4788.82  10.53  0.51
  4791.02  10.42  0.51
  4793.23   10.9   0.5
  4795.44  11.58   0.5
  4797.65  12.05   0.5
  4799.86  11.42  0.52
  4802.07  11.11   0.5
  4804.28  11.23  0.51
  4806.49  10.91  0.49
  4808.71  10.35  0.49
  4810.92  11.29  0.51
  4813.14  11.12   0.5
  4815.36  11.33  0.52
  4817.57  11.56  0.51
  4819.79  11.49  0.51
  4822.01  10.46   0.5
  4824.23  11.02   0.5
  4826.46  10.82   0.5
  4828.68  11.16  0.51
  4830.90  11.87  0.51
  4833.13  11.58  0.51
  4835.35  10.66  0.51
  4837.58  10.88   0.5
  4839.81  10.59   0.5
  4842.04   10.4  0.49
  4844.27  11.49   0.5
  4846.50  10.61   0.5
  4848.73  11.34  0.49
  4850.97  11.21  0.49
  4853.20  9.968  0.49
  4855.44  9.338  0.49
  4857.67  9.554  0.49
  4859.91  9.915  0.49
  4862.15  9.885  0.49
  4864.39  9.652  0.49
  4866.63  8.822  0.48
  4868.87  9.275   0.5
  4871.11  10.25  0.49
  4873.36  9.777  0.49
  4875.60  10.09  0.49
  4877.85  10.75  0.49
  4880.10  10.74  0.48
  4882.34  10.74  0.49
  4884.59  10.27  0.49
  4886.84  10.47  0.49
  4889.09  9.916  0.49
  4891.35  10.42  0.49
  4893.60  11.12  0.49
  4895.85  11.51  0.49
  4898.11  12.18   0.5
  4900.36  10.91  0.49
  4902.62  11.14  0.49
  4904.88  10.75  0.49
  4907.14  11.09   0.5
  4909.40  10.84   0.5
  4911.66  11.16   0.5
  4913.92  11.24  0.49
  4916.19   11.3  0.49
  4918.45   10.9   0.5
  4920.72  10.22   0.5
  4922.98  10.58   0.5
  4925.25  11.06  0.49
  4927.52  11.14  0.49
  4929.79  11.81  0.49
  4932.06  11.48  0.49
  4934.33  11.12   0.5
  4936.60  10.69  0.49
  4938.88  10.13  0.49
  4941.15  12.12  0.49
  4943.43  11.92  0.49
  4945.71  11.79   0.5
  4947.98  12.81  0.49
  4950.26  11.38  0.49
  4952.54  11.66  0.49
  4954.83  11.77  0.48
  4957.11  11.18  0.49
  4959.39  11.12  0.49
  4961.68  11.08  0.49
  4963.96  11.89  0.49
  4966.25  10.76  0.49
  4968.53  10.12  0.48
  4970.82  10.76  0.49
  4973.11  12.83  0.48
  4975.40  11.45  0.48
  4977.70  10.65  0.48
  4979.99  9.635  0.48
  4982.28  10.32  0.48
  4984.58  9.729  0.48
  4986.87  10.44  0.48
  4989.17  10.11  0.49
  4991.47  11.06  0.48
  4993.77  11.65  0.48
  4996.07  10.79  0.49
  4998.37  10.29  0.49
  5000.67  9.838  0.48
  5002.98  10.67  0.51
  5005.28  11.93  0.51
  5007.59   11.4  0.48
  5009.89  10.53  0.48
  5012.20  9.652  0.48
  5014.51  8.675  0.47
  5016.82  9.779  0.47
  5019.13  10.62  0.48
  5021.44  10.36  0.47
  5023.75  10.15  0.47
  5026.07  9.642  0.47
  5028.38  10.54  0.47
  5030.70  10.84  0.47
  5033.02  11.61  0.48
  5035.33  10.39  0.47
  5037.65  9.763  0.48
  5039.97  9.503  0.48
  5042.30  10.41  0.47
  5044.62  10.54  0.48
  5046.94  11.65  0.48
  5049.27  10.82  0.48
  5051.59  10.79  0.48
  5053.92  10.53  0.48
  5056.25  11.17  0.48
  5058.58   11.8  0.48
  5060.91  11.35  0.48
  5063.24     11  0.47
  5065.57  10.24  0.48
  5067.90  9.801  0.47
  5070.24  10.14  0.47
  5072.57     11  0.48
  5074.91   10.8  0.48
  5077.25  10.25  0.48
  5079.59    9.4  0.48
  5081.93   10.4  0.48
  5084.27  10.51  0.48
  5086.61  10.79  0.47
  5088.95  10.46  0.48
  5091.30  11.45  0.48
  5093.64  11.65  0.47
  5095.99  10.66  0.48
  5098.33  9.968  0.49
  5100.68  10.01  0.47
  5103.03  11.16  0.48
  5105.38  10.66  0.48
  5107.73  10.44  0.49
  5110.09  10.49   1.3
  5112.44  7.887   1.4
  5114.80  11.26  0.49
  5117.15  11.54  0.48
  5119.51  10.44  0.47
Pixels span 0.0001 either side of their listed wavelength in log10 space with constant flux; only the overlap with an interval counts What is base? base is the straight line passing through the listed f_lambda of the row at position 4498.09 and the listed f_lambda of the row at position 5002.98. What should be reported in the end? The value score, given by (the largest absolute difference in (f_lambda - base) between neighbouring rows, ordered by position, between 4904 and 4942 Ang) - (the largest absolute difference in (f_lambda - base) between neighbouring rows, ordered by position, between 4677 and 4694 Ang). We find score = 0.7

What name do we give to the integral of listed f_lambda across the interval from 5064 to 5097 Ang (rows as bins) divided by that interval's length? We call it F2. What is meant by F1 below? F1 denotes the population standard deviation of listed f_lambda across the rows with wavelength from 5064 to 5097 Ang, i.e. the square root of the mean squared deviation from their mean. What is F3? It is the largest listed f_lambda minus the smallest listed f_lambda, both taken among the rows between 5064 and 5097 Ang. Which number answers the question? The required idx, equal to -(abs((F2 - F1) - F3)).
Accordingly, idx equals -7.72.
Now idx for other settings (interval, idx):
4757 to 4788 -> -8.39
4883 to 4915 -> -8.12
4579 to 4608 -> -7.89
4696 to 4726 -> -7.90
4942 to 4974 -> -8.06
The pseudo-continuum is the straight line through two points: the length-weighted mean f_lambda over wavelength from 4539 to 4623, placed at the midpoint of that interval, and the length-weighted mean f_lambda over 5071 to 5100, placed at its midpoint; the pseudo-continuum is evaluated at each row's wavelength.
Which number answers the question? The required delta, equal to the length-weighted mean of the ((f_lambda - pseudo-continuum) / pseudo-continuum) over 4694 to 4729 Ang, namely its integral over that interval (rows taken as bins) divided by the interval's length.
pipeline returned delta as 0.02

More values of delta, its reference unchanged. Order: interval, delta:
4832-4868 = -0.01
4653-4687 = 0.02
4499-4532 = -0.01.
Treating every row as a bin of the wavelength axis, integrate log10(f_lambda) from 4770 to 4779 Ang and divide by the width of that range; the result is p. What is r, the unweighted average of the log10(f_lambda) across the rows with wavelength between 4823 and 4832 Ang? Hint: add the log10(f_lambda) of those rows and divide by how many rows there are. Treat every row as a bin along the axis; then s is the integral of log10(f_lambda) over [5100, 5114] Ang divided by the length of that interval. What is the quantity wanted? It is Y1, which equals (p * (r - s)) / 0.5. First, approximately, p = 1.06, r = 1.05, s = 1.003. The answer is 0.10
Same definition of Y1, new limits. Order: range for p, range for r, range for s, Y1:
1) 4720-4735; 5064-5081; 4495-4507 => -0.01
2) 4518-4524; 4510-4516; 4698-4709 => 0.02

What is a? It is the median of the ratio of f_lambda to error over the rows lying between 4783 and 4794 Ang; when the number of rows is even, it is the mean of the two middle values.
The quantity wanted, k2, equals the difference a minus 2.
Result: 18.6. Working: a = 20.6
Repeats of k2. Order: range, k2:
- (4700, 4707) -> 17.8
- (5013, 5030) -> 19.6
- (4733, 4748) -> 19.8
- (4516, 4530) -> 16.7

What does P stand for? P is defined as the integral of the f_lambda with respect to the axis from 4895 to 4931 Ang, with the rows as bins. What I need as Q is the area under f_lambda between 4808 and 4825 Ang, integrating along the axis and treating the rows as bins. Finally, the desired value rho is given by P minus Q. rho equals 211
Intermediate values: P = 400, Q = 189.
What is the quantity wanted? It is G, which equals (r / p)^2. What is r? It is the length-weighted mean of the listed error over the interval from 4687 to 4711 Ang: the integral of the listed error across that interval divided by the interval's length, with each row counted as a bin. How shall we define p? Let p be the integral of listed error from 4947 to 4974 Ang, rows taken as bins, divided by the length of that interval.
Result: 1.09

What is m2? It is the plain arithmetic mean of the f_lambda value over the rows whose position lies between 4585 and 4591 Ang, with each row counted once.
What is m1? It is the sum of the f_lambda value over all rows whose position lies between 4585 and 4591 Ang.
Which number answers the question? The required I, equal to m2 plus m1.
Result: 41.0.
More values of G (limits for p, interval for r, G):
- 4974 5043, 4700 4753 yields 1.12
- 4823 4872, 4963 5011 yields 0.96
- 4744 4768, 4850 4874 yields 0.94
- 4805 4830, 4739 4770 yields 1.01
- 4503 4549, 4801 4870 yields 0.82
